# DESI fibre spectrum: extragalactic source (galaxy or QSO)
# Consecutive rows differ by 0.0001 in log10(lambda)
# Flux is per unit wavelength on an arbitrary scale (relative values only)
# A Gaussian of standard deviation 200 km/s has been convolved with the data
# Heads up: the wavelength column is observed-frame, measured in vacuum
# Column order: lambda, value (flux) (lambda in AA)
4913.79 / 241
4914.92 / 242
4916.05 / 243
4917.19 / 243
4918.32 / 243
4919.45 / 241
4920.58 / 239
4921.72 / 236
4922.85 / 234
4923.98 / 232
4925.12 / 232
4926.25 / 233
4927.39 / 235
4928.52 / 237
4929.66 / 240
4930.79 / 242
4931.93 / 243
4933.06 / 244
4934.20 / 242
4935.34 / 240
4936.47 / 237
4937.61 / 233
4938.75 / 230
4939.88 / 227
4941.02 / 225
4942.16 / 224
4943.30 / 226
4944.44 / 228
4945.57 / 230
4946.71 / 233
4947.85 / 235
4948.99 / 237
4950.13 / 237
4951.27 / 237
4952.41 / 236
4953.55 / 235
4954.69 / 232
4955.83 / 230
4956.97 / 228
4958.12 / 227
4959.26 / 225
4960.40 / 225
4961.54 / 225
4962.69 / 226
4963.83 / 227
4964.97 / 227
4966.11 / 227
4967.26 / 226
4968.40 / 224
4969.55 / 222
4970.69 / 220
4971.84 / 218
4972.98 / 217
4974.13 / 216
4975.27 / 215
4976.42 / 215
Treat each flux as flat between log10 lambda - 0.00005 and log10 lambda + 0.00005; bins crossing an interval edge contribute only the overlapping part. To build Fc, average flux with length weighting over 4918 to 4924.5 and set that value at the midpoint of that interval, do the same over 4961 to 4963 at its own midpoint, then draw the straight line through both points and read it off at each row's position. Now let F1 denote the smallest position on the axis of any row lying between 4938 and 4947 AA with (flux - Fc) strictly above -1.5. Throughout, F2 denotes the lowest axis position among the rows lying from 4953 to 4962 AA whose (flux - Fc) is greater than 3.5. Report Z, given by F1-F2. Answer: -8.0 AA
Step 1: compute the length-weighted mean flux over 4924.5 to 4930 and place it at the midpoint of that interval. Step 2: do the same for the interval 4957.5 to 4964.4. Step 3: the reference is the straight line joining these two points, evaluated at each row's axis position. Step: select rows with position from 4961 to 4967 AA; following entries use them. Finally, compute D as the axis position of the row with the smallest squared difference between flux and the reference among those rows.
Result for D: 4961.54 AA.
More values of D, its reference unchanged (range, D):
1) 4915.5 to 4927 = 4921.72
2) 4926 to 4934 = 4927.39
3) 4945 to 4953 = 4945.57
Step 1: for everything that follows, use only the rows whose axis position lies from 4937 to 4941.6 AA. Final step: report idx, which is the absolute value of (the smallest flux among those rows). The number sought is 225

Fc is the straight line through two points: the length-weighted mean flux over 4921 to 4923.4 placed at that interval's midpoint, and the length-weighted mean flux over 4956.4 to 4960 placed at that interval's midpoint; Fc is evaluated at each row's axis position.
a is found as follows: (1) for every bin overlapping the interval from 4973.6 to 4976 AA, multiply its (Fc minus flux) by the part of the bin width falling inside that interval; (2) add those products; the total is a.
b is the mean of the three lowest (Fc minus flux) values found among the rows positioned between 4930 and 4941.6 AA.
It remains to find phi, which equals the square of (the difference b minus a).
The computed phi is 744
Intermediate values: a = 17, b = -10.7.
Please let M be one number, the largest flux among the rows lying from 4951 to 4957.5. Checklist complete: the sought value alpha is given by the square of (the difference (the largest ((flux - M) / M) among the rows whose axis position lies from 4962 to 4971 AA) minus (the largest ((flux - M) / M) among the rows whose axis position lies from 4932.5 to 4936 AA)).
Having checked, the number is 0.0051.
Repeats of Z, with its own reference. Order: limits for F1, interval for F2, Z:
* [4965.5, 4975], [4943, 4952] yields 19.4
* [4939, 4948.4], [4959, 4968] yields -20.5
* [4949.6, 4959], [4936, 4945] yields 13.7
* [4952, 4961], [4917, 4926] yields 35.2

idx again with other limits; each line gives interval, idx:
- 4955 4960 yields 225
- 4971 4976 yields 215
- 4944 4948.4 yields 228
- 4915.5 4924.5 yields 232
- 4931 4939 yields 230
